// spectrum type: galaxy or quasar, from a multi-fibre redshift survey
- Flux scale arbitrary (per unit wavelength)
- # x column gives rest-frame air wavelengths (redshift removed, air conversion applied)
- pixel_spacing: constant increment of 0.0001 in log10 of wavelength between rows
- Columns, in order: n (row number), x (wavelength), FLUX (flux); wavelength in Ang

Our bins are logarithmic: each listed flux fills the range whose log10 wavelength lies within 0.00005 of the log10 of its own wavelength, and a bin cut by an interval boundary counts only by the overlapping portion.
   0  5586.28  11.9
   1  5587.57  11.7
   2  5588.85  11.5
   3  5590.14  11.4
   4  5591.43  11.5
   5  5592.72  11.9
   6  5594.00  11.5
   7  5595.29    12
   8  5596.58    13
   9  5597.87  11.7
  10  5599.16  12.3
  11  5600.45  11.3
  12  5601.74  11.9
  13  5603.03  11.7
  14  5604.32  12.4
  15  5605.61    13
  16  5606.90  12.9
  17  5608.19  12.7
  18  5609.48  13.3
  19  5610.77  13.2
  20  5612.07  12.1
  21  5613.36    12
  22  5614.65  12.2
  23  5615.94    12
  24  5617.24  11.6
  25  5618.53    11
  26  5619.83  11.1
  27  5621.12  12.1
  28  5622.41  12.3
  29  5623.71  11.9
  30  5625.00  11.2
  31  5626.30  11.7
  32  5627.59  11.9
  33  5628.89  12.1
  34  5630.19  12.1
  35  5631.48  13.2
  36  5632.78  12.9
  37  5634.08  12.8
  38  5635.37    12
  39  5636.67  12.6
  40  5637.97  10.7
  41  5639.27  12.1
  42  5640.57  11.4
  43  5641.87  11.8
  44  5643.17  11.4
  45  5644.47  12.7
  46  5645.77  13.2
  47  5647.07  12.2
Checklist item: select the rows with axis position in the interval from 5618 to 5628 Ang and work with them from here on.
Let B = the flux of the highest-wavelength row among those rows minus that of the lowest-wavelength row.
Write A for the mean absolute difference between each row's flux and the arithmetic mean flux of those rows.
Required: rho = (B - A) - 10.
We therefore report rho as -9.51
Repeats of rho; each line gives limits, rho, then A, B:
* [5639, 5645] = -9.82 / 0.42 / 0.6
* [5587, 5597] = -9.07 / 0.37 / 1.3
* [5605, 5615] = -11.23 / 0.43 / -0.8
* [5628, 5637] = -9.90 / 0.40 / 0.5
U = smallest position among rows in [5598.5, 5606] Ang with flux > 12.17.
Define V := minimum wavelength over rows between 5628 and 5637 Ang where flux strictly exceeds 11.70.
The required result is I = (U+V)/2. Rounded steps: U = 5599.16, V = 5628.89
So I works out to 5614.0 Ang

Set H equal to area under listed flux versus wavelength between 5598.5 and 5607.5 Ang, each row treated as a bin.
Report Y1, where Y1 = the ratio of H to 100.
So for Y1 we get 1.10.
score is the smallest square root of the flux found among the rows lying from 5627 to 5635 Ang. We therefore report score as 3.45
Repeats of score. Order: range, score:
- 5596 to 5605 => 3.36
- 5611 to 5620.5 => 3.32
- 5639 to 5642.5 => 3.38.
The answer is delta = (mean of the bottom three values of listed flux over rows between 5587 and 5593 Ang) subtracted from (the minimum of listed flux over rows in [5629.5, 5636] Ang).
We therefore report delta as 0.5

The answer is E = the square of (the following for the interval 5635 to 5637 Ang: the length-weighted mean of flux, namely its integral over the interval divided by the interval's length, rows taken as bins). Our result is 151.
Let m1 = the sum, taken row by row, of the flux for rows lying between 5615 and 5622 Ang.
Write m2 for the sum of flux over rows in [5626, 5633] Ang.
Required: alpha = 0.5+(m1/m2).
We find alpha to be 1.28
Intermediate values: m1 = 58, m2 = 74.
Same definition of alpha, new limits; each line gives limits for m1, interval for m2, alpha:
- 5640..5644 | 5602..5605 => 1.94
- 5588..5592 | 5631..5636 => 1.18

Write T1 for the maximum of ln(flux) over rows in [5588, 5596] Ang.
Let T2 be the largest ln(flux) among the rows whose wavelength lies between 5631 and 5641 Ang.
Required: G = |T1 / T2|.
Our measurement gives 0.96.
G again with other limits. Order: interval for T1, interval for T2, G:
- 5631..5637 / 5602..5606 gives 1.01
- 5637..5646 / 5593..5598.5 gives 1.01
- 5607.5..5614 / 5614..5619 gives 1.03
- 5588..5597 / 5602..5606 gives 1.00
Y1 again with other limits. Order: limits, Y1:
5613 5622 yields 1.06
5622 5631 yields 1.07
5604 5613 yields 1.15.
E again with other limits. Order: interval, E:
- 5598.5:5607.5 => 149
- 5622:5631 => 142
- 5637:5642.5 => 133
